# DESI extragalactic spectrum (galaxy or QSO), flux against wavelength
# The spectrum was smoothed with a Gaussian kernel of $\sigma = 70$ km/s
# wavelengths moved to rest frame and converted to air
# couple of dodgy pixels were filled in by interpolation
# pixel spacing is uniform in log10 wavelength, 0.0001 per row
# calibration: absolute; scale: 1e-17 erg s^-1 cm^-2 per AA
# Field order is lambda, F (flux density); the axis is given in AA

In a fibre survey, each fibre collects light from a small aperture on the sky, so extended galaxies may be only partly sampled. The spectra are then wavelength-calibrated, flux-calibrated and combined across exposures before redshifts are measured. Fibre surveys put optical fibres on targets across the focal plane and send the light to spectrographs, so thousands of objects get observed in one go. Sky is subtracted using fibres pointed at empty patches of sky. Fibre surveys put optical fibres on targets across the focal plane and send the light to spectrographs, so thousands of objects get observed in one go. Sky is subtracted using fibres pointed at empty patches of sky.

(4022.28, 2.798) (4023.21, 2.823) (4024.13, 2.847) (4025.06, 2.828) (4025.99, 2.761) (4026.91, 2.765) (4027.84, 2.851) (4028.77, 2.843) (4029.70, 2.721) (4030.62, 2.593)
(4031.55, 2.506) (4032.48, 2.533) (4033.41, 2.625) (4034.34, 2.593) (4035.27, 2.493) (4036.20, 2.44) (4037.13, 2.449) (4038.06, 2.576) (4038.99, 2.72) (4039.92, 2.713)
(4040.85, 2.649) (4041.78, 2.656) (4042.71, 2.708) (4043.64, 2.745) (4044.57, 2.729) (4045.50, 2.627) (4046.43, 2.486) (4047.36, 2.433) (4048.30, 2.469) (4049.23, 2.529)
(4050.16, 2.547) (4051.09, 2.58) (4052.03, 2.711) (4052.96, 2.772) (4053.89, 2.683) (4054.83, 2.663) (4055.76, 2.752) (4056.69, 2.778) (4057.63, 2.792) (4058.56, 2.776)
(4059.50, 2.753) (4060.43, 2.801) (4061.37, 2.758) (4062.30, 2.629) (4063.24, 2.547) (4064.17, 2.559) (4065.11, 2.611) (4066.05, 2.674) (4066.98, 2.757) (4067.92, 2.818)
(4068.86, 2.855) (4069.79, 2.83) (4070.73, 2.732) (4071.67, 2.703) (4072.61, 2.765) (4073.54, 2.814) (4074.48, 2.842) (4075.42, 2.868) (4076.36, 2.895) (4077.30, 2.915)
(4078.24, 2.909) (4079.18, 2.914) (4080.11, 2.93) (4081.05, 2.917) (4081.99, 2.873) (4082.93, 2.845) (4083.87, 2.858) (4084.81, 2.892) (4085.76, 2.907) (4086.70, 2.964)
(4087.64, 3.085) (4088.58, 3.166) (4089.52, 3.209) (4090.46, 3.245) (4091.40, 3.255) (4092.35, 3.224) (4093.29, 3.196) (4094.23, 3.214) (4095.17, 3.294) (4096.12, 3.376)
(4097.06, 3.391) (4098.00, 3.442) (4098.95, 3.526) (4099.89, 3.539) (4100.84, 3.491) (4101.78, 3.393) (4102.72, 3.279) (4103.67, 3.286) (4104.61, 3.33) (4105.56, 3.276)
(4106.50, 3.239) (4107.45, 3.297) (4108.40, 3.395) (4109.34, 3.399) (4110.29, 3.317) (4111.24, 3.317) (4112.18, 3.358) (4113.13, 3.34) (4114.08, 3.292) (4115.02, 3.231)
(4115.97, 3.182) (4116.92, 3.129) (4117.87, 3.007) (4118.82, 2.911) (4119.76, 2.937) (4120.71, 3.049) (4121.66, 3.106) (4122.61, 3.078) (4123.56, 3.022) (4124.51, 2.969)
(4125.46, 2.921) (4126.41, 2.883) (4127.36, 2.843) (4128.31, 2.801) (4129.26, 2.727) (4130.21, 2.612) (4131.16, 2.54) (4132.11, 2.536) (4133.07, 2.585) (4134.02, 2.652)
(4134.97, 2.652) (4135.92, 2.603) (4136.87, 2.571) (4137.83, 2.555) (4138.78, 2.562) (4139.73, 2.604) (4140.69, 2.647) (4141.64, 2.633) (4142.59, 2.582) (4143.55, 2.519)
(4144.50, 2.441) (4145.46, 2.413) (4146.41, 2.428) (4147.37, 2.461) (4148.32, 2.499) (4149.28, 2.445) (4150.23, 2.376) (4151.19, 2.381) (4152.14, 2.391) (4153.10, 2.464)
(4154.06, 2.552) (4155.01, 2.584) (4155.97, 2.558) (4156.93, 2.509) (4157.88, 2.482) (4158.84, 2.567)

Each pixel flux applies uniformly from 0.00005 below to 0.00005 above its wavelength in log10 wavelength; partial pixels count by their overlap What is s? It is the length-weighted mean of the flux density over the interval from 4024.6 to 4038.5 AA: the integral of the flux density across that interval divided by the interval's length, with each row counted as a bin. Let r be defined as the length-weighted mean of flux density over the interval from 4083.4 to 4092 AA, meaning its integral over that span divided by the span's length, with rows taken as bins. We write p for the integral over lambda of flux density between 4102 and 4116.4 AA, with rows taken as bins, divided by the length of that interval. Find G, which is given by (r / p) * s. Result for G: 2.45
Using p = 3.3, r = 3.06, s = 2.64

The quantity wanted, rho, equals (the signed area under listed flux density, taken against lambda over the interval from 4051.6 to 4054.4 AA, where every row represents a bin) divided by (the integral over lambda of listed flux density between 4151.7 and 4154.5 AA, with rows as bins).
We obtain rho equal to 1.1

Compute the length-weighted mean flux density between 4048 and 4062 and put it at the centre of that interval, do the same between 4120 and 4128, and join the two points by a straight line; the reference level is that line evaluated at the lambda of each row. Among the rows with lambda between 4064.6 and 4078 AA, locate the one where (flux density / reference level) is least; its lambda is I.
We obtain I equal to 4065.11 AA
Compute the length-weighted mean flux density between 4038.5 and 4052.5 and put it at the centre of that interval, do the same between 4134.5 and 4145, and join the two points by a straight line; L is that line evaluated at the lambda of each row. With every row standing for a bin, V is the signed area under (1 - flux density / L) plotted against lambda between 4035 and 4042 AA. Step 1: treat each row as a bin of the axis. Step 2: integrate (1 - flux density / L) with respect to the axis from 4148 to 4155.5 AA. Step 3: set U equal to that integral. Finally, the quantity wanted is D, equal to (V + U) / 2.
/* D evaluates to 0.2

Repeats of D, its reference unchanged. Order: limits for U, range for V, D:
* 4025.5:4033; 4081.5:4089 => -0.6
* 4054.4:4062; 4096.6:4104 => -1.4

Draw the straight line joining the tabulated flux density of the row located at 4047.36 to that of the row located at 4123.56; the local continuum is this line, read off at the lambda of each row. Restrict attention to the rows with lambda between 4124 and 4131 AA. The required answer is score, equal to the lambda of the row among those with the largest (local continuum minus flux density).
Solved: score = 4130.21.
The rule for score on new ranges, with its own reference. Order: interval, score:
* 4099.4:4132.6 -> 4132.11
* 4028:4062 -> 4047.36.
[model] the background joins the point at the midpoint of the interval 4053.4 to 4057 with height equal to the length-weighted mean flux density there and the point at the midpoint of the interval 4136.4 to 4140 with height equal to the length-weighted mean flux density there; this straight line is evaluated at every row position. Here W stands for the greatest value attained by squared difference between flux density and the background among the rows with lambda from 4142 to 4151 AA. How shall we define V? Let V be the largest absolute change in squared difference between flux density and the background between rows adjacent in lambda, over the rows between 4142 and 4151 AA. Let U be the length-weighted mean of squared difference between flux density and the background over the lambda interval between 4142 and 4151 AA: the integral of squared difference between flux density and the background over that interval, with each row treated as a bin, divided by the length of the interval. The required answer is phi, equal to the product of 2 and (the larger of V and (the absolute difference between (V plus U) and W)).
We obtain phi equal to 0.04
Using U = 0.012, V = 0.019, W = 0.030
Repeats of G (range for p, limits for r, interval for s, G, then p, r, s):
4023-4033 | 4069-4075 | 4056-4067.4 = 2.76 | 2.7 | 2.79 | 2.70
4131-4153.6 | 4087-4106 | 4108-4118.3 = 4.29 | 2.5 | 3.31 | 3.27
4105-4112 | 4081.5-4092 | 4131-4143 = 2.37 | 3.3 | 3.03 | 2.60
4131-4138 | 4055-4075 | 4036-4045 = 2.80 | 2.6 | 2.74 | 2.64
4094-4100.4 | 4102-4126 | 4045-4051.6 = 2.37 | 3.4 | 3.19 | 2.53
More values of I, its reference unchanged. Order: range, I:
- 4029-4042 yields 4036.20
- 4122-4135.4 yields 4132.11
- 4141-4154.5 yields 4150.23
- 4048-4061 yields 4048.30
